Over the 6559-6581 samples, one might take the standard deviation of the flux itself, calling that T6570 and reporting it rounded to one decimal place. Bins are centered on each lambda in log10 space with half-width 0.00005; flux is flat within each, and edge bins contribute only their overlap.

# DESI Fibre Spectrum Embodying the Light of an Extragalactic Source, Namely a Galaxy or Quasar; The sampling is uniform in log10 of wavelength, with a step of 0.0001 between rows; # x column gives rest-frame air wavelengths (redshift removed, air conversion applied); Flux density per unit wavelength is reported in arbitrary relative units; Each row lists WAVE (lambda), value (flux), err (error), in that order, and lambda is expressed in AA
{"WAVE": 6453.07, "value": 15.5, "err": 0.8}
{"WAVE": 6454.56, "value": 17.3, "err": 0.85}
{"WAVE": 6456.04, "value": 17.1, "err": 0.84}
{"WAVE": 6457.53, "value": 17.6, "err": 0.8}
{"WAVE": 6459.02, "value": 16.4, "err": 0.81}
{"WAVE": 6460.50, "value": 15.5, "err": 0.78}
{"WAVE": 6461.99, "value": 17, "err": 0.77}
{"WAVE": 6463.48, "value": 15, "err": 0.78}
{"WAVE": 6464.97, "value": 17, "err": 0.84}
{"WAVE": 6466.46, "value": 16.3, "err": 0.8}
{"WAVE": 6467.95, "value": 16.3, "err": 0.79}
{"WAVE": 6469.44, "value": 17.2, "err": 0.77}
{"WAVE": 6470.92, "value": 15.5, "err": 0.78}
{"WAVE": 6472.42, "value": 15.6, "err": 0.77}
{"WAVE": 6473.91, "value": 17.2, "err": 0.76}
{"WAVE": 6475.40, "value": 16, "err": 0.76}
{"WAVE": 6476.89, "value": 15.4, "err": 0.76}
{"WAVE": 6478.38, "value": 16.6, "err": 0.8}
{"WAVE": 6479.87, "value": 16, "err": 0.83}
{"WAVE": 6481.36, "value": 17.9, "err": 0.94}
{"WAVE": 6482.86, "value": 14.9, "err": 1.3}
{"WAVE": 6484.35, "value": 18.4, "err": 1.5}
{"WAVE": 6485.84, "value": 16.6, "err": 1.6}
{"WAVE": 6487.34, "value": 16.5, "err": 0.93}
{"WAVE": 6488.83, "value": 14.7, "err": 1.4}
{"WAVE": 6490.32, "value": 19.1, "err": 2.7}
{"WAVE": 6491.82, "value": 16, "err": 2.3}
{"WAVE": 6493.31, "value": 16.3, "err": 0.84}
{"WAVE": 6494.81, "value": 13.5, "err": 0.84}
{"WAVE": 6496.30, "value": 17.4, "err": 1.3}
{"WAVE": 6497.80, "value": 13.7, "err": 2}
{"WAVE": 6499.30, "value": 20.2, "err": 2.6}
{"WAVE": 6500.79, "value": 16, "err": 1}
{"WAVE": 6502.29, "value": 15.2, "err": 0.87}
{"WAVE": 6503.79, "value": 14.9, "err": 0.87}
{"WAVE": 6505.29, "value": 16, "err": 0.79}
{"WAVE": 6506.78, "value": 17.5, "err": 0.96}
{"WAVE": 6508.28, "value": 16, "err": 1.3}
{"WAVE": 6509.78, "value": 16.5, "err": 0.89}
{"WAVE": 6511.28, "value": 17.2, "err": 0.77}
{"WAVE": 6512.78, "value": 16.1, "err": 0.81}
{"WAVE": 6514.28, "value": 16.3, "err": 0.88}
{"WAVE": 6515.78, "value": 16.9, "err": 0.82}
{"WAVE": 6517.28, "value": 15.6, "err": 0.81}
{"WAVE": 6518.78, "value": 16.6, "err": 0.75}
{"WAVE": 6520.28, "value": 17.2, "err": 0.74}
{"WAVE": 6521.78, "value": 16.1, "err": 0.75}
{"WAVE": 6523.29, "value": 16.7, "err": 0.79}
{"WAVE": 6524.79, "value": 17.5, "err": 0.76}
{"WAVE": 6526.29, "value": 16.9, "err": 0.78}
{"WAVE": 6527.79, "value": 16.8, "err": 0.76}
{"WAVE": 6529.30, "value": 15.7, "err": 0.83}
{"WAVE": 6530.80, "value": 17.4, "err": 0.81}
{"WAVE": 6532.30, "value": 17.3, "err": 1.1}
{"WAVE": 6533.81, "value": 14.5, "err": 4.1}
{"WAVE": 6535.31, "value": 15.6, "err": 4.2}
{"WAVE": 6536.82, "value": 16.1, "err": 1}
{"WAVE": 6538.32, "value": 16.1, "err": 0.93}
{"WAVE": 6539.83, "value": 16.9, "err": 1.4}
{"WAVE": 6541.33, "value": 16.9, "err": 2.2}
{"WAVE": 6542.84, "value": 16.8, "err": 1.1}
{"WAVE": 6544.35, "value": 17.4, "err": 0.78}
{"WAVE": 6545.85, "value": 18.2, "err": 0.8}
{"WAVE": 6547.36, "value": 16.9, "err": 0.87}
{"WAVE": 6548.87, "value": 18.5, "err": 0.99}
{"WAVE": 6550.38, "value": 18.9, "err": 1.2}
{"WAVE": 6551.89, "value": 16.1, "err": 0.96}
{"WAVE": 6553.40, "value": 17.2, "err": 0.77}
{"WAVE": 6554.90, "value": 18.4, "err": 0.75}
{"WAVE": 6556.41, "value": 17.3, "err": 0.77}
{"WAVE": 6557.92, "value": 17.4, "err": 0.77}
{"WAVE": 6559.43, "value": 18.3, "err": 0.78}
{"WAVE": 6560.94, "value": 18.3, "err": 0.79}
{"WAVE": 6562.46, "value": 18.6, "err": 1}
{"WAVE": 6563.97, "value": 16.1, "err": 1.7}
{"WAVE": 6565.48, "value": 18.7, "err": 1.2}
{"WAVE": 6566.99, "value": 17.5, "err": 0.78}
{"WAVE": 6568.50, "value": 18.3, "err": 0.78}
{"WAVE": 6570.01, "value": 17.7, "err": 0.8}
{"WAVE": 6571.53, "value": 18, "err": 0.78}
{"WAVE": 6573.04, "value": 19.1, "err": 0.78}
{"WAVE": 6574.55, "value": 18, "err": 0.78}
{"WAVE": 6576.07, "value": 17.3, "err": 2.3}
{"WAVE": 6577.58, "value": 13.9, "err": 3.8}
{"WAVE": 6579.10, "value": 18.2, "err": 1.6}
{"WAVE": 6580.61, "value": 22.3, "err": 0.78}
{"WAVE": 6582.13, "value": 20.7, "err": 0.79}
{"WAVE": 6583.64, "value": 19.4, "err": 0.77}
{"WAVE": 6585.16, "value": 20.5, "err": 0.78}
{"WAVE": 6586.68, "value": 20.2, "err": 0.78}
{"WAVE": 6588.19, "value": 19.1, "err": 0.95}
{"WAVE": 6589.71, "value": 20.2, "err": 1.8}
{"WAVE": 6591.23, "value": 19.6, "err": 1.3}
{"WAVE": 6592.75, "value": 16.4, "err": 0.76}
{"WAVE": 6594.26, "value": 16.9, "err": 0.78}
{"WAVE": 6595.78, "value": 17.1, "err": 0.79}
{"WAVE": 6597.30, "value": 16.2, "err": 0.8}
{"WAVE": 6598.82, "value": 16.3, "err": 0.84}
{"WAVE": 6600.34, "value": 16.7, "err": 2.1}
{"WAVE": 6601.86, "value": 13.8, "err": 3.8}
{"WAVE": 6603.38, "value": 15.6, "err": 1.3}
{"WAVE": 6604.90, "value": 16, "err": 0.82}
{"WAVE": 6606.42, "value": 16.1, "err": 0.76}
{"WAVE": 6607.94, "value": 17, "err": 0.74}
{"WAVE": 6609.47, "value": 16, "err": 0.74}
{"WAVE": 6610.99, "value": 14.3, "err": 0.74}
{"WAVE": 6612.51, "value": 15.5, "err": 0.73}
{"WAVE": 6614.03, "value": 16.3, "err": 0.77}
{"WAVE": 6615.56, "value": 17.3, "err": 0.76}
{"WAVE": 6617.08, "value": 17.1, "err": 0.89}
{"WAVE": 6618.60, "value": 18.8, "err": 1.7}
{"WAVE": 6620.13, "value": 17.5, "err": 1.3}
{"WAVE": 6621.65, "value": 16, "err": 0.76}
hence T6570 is 1.7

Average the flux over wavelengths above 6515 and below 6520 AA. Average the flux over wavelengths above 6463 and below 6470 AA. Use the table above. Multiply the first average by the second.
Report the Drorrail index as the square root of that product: 16.4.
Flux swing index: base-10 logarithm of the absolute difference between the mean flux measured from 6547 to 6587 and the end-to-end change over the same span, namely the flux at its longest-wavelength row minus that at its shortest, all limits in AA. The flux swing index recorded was 1.17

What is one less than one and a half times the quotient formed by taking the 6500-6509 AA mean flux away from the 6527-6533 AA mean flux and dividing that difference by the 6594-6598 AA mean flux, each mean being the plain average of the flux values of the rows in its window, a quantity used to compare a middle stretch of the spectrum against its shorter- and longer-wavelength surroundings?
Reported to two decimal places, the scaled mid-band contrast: -0.92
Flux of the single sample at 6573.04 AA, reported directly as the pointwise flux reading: 19.1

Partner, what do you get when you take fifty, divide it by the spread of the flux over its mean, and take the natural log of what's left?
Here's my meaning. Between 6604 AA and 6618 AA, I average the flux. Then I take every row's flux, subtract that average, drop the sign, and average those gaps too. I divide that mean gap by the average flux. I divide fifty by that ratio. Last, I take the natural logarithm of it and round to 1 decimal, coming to 7.1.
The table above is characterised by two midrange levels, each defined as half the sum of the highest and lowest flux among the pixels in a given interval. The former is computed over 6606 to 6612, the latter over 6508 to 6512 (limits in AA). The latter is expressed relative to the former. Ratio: 1.06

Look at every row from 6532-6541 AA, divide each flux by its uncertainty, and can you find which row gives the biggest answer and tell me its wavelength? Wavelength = 6538.32 AA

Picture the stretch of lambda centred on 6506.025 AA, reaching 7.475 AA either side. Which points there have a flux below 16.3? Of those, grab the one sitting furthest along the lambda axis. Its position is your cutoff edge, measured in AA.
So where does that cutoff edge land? 6512.78 AA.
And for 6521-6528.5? 6521.78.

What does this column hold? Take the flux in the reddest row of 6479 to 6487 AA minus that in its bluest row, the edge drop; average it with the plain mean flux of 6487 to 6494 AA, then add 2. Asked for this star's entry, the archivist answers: 10.6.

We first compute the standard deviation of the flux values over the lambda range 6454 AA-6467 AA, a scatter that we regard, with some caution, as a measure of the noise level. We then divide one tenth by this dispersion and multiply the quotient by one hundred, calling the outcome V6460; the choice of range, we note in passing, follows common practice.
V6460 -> 12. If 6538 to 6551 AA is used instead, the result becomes 11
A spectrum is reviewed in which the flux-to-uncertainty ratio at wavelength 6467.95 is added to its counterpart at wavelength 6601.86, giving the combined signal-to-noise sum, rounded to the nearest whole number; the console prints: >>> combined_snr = 24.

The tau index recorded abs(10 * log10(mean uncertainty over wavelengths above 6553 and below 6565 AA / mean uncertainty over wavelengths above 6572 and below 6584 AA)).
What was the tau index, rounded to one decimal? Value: 2.0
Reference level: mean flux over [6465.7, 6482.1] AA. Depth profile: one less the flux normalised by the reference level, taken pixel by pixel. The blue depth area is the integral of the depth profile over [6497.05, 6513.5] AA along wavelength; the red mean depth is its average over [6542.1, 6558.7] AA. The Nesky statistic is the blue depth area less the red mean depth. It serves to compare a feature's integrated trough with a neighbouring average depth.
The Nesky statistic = 0.14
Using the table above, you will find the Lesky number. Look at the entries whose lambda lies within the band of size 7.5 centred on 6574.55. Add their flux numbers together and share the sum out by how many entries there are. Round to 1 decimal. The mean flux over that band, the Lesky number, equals 17.3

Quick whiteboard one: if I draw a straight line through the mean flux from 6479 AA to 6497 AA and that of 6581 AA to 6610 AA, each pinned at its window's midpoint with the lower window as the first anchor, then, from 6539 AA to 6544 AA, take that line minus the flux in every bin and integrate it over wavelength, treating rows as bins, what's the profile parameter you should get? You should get 1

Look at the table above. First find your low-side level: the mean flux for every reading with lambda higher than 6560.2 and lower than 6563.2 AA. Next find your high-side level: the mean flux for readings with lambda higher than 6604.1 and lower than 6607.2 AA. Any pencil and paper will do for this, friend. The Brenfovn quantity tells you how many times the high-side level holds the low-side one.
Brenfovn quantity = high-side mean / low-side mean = 0.87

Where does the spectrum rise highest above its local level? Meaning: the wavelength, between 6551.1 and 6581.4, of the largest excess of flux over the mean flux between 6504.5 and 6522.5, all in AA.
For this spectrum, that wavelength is 6580.61 AA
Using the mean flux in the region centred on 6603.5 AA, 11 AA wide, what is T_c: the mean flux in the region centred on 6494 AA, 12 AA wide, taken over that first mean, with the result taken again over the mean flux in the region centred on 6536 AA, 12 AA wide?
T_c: 0.0628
